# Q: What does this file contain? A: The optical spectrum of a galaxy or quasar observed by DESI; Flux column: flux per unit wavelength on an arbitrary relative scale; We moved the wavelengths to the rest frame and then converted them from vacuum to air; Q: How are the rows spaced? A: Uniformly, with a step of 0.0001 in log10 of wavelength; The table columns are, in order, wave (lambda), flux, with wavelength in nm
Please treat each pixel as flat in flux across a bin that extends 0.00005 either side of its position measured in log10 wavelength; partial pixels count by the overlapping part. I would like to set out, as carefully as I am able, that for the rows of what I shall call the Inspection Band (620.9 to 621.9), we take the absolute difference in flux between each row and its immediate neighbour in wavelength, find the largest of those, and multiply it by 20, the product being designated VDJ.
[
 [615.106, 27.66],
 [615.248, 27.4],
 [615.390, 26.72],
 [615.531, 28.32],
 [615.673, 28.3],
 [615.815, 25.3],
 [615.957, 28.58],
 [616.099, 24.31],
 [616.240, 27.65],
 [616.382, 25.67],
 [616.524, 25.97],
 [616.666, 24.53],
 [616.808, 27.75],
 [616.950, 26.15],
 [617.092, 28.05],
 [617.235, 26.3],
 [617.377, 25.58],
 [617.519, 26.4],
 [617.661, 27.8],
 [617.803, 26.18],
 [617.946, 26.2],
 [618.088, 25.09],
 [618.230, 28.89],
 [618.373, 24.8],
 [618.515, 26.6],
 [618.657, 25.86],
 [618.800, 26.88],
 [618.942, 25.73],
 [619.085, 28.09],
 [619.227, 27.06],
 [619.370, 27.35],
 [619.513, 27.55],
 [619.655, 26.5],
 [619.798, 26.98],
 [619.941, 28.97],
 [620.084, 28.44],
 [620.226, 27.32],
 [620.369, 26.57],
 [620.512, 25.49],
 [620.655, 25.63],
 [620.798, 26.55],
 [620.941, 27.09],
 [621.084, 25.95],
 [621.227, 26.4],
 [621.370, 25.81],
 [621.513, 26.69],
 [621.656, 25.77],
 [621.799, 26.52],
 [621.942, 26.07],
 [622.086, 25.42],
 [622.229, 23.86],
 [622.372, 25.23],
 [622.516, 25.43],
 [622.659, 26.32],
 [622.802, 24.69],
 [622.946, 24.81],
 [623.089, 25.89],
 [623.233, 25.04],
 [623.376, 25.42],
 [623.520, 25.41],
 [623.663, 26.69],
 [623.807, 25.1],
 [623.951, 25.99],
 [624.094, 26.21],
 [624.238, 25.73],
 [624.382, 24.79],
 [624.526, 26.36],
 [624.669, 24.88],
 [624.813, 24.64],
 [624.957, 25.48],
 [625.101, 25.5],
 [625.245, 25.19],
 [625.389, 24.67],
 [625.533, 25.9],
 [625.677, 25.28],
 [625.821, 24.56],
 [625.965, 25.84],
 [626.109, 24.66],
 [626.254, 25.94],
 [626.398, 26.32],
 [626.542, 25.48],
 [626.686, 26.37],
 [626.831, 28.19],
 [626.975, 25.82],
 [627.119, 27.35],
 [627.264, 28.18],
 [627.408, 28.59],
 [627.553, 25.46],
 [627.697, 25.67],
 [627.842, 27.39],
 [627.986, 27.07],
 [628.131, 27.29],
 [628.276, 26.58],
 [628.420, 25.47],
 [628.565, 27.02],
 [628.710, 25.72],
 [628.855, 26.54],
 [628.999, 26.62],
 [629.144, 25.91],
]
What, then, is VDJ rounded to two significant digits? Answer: 23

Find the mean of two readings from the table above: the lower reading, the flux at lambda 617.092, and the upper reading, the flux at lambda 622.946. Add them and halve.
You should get 26.4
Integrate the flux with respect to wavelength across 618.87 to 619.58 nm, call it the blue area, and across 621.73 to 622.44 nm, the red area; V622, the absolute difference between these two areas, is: 1.2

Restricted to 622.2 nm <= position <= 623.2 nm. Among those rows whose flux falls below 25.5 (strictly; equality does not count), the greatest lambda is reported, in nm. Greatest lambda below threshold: 622.946 nm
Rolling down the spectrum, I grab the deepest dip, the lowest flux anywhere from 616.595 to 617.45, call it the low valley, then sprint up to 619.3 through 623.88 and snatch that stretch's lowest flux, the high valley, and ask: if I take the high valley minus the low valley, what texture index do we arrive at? -0.7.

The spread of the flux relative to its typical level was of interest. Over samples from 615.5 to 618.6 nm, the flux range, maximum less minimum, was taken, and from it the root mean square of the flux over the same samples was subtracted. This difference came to -22.0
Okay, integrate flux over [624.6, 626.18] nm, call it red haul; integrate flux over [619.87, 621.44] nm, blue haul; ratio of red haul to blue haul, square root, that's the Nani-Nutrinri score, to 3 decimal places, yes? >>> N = 0.973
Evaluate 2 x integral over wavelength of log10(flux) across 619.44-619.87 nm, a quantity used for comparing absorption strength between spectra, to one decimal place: 1.2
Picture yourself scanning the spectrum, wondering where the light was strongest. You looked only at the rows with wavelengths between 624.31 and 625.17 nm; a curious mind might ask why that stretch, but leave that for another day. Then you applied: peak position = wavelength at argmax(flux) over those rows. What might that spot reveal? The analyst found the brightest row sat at 624.526 nm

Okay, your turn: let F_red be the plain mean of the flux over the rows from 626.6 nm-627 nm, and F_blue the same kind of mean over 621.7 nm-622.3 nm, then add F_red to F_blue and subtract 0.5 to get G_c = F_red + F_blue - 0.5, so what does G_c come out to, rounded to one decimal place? 51.8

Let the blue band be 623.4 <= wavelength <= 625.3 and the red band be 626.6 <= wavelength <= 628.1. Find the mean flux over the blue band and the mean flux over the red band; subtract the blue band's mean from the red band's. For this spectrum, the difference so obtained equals 1.5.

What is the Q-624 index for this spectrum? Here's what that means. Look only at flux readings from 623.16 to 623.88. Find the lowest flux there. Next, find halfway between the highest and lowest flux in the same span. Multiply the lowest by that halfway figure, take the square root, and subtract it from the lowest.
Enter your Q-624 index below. -0.41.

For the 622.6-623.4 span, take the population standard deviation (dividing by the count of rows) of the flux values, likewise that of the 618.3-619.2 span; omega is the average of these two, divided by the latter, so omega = 0.78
